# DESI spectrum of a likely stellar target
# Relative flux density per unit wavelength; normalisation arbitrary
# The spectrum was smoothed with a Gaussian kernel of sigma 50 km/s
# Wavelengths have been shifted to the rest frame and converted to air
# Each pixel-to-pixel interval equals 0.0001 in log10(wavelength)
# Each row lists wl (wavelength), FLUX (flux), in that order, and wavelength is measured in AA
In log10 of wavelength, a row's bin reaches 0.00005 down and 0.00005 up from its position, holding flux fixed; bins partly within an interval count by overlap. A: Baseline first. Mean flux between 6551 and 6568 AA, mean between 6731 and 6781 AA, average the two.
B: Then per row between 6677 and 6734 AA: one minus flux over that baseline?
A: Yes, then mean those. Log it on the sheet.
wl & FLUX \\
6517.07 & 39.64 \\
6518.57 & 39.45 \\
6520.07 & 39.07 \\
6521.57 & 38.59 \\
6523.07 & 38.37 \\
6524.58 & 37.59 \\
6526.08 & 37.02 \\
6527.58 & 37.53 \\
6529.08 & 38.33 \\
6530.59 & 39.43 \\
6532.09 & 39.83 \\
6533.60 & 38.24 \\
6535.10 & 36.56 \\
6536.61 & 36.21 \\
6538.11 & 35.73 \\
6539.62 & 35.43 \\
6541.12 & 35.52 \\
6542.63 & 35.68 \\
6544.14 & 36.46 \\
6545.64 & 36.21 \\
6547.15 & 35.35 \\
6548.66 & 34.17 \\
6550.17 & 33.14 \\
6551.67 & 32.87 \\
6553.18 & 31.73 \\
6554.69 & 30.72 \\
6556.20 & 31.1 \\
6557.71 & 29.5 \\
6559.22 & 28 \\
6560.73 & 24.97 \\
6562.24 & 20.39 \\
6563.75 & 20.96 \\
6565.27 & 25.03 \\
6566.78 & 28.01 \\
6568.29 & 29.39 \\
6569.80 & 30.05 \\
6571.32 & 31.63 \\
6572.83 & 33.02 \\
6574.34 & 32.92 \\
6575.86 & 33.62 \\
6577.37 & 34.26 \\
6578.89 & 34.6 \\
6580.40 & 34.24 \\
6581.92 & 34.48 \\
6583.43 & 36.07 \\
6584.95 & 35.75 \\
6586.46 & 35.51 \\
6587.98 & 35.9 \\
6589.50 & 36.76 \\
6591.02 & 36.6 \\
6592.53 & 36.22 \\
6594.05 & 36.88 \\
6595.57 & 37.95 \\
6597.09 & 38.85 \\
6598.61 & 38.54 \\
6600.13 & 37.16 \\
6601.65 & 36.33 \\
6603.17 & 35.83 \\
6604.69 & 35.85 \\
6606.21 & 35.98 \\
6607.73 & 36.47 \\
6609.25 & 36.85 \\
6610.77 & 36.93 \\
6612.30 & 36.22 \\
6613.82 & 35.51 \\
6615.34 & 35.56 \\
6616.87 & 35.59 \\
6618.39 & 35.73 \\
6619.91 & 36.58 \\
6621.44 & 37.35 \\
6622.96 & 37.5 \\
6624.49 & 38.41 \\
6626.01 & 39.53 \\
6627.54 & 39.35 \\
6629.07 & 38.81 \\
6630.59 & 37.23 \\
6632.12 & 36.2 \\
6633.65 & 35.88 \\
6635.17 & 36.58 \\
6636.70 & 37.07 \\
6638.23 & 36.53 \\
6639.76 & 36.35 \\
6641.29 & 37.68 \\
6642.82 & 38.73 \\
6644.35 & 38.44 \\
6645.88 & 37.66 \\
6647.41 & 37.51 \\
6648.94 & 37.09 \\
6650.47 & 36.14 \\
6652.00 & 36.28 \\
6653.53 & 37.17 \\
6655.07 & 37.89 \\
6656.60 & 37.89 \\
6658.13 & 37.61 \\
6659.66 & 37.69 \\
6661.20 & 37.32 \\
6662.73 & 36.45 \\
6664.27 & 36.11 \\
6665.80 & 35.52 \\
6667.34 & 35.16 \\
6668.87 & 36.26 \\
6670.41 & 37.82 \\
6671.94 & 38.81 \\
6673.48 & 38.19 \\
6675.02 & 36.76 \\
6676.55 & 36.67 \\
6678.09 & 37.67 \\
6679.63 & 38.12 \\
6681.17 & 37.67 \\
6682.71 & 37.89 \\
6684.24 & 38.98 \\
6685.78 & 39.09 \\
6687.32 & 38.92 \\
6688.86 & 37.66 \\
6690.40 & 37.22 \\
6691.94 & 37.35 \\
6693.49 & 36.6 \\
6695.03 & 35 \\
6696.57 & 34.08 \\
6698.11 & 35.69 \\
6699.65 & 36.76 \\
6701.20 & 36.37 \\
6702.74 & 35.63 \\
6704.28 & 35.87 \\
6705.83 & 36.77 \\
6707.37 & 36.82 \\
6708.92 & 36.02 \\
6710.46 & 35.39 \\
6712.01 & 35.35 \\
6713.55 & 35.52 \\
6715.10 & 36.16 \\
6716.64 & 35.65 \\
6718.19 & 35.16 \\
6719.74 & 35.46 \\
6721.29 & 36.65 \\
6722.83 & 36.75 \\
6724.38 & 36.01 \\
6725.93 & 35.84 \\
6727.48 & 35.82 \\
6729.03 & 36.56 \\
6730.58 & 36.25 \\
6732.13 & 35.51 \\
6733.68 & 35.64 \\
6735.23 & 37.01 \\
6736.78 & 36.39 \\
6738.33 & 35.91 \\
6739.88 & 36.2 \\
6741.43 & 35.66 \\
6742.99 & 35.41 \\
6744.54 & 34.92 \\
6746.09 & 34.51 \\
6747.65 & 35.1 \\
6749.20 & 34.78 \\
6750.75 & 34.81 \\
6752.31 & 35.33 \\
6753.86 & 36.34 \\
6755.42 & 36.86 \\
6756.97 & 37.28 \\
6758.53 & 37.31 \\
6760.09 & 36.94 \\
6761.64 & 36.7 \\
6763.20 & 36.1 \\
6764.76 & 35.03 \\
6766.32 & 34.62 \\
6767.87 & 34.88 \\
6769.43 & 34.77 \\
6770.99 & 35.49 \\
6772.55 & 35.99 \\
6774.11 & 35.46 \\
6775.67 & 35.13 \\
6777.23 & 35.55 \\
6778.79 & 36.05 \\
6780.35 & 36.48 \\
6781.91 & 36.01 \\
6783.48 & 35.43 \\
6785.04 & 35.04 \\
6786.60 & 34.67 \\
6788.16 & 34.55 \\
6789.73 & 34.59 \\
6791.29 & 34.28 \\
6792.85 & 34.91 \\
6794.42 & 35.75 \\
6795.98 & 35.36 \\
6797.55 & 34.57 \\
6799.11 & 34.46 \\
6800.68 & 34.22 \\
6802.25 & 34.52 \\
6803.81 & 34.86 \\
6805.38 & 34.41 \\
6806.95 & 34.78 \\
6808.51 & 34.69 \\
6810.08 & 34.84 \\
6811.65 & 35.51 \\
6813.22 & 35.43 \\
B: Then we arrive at -0.152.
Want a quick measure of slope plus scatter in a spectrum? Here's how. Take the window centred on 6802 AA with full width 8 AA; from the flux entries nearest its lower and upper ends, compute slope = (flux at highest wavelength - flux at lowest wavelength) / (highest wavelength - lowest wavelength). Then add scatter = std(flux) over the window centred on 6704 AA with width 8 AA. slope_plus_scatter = 0.5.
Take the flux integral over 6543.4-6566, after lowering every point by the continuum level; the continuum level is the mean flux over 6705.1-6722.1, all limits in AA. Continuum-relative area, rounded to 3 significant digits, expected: -133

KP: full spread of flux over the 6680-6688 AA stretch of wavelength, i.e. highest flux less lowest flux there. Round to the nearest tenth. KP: 1.4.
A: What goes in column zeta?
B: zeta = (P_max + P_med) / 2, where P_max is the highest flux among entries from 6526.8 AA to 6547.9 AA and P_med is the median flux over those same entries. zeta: 38.1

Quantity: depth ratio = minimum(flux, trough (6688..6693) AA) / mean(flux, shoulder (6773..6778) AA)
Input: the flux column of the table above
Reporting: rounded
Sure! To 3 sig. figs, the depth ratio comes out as 1.05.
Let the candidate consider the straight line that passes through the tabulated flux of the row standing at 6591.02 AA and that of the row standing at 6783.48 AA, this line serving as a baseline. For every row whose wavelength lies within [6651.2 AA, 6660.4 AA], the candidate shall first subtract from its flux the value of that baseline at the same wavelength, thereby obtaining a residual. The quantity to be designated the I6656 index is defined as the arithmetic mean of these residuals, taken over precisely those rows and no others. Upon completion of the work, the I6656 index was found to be 1.2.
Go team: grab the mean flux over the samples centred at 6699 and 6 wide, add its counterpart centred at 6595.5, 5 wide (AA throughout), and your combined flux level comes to 74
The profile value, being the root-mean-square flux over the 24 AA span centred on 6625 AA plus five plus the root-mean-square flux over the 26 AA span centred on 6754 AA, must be 77.8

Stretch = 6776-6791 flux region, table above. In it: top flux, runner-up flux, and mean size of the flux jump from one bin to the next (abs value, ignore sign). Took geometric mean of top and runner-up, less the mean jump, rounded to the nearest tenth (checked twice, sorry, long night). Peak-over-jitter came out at 35.9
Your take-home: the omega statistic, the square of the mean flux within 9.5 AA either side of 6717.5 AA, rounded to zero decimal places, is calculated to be 1284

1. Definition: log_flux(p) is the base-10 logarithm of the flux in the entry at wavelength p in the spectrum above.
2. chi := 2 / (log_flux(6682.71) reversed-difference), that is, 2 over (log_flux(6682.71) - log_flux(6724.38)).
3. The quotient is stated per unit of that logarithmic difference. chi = 90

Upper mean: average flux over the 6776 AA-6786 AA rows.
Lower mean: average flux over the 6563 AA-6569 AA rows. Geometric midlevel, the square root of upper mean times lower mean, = 30.4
